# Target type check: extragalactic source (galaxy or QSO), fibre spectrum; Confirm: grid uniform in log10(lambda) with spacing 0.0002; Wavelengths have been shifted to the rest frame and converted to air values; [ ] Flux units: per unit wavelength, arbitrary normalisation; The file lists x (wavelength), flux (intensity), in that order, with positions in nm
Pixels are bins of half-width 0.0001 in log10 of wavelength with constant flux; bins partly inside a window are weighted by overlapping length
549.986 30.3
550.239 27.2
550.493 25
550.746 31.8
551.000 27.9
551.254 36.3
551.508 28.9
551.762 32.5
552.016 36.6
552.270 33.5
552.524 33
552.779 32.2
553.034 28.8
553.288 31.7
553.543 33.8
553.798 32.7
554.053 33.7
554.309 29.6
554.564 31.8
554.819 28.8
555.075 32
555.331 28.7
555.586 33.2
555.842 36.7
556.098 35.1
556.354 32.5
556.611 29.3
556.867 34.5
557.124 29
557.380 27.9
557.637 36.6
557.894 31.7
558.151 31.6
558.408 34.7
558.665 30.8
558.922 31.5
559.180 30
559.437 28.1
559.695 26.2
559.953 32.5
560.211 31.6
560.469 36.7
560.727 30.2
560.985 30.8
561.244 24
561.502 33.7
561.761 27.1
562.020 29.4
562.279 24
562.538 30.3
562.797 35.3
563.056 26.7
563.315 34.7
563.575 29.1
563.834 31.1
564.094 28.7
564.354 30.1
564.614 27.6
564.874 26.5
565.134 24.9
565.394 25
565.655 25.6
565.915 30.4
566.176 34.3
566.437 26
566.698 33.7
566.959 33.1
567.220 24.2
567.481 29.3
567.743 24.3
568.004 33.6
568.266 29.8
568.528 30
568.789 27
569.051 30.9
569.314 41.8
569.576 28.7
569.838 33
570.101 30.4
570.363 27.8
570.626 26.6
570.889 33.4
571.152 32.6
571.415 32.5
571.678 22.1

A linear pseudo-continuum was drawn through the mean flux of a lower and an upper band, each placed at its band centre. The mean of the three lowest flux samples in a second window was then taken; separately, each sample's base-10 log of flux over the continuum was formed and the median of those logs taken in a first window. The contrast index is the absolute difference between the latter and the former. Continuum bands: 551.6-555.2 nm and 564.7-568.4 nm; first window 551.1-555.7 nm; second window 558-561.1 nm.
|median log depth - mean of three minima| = 28.1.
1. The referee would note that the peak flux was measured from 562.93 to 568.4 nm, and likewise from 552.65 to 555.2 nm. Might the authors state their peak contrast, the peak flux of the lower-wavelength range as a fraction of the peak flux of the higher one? 0.97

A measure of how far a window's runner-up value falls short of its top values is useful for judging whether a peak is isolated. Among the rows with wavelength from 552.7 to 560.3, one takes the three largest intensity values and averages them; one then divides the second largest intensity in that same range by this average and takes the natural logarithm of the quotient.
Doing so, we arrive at 0.01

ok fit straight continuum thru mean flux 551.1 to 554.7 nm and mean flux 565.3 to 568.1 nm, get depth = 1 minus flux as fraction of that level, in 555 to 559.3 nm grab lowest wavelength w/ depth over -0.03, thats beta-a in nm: 555.075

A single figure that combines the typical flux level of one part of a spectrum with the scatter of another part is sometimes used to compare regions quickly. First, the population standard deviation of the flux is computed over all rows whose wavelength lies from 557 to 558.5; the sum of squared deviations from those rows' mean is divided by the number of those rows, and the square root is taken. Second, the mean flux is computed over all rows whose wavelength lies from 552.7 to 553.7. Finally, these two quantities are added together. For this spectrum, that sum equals 34.6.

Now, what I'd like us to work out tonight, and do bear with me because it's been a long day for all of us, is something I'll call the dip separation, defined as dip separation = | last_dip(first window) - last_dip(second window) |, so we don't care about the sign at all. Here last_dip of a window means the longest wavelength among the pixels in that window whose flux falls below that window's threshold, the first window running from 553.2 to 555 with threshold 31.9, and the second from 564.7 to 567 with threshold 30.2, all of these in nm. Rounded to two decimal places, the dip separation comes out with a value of 11.62 nm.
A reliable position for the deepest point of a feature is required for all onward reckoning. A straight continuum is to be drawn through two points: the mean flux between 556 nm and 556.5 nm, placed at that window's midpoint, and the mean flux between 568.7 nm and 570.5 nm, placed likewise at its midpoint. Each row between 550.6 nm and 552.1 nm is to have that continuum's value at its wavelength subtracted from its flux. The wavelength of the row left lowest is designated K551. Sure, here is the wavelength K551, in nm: 551.000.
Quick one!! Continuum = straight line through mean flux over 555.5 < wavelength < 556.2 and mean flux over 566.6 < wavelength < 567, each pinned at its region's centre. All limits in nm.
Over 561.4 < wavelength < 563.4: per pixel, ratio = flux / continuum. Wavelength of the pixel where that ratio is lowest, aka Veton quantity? 562.279 nm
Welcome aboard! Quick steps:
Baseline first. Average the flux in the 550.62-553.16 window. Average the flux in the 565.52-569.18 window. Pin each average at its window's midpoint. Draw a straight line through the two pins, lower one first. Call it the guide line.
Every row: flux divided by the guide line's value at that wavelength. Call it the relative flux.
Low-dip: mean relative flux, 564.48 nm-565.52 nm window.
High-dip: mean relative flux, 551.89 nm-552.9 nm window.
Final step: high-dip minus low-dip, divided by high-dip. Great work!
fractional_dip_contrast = 0.17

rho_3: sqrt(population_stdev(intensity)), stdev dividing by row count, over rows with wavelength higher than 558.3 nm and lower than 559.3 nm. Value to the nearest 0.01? 1.34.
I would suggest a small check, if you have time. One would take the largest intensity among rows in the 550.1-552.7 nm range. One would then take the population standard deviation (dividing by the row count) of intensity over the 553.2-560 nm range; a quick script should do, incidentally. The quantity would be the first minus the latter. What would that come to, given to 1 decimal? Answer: 34.0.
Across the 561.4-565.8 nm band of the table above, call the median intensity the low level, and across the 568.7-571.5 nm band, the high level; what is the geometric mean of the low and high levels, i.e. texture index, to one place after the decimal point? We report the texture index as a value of 29.8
